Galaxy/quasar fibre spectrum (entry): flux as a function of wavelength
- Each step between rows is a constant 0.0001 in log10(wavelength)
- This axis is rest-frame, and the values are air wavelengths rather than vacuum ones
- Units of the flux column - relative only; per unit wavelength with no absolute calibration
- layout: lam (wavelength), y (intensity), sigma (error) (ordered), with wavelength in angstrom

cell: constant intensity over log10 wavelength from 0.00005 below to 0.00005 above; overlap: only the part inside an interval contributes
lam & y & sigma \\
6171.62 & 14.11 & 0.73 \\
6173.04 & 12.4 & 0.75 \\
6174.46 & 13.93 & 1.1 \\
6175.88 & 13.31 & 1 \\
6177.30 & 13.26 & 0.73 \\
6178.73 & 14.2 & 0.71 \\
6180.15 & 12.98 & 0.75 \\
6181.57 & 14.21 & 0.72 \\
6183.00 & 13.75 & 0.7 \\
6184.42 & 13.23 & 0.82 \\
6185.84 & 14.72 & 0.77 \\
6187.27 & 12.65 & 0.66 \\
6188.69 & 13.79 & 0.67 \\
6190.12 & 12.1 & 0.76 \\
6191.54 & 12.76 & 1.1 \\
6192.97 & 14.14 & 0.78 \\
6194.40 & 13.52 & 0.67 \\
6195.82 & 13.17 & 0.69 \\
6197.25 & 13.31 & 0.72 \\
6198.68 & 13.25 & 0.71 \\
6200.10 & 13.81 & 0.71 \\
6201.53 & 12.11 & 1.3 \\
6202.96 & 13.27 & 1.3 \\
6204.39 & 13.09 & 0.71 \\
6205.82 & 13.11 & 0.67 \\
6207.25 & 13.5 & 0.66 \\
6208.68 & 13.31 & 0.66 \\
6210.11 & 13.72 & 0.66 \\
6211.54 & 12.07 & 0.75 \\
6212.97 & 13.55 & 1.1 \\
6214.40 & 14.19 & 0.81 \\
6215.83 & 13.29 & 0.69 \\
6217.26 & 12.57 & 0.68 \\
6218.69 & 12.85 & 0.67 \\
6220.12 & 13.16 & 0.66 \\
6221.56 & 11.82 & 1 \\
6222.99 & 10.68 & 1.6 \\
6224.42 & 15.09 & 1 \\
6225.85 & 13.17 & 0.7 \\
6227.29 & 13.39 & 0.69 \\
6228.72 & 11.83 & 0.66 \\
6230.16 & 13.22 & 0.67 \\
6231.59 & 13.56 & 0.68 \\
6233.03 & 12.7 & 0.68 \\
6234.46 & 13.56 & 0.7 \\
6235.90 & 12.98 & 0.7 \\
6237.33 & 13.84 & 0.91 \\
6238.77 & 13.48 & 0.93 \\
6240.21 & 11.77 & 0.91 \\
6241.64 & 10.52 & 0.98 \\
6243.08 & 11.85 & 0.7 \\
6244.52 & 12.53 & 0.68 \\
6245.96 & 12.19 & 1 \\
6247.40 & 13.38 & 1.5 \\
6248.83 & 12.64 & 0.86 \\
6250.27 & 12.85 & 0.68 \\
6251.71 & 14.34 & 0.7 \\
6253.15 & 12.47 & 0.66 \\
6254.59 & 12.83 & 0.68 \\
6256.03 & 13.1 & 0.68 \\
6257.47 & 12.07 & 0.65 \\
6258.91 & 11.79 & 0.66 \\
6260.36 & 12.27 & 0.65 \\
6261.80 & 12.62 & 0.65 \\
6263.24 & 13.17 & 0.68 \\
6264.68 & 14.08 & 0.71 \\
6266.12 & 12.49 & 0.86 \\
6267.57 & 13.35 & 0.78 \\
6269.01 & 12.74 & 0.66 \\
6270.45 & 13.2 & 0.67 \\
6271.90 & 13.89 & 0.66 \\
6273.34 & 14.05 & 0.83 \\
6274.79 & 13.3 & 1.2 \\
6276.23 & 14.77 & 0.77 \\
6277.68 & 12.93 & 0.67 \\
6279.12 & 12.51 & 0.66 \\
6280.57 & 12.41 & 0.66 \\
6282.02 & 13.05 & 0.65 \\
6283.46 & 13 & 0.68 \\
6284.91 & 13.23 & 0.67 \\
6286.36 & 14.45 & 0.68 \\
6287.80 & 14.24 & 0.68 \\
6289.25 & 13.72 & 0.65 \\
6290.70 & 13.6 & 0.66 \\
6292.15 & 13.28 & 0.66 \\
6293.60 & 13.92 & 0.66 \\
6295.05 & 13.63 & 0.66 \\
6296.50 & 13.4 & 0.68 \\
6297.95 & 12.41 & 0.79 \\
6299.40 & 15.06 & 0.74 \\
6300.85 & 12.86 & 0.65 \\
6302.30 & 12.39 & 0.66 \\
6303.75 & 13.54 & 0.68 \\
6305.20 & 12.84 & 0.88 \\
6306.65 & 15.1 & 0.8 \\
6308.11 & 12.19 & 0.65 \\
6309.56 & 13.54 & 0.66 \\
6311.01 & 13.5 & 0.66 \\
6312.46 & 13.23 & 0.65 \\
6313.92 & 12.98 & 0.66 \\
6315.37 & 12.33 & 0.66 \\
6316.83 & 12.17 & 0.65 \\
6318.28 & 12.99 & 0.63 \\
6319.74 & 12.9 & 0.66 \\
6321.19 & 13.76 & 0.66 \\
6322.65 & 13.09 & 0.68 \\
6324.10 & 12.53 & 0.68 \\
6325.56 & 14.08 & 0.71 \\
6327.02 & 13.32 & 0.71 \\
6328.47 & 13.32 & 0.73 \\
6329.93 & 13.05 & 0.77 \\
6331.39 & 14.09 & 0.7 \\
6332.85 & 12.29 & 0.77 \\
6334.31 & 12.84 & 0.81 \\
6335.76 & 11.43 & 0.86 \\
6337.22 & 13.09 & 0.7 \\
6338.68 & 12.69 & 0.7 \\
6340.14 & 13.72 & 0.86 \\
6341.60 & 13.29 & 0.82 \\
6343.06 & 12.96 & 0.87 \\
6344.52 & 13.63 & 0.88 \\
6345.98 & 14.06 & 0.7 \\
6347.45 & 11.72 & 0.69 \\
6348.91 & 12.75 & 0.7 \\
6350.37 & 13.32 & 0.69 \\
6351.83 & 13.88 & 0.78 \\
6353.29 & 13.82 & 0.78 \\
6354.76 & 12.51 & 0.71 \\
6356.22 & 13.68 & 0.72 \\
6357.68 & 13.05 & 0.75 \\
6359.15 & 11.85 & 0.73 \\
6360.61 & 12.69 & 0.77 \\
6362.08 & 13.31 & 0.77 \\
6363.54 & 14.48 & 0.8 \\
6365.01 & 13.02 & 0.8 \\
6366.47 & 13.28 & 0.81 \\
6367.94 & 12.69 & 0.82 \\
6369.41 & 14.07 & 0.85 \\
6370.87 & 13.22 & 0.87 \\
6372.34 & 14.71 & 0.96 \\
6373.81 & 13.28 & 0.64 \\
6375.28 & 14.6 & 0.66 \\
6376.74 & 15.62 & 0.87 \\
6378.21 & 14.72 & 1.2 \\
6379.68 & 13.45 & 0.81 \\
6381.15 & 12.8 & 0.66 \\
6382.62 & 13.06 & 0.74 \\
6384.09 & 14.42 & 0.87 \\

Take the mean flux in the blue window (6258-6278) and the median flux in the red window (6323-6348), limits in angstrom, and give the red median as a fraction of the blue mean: 0.99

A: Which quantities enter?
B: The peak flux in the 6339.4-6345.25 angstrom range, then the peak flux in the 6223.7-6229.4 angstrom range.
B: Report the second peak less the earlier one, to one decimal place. 1.4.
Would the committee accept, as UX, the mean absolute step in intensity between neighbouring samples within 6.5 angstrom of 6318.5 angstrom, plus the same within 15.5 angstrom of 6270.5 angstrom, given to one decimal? 1.2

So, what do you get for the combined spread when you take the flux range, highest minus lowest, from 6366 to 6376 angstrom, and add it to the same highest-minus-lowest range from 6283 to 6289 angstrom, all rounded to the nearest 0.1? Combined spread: 3.5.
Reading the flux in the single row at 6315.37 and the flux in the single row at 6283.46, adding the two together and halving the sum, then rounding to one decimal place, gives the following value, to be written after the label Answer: 12.7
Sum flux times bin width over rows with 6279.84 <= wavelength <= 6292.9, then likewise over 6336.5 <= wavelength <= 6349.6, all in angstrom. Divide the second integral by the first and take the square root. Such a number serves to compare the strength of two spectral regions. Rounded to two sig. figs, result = 0.99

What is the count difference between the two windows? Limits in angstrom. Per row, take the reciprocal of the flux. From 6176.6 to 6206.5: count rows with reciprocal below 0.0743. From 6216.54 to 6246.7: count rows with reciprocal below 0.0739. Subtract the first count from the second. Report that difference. -4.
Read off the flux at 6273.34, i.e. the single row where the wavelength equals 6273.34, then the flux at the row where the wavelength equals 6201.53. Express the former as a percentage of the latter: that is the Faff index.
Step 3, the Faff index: 116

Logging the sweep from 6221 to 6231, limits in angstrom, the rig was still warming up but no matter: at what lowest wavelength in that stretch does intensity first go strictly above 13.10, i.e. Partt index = 6224.42 angstrom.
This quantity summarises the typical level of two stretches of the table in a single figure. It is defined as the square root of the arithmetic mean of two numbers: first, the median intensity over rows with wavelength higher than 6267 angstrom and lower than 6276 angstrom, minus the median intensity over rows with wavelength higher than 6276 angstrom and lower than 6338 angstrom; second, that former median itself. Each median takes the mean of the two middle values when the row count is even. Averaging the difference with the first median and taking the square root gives 2.60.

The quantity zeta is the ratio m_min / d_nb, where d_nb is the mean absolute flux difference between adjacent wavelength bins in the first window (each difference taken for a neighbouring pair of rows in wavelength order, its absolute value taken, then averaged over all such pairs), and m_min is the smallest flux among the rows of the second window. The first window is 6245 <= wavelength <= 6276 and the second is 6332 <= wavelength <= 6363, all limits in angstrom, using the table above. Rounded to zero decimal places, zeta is 15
